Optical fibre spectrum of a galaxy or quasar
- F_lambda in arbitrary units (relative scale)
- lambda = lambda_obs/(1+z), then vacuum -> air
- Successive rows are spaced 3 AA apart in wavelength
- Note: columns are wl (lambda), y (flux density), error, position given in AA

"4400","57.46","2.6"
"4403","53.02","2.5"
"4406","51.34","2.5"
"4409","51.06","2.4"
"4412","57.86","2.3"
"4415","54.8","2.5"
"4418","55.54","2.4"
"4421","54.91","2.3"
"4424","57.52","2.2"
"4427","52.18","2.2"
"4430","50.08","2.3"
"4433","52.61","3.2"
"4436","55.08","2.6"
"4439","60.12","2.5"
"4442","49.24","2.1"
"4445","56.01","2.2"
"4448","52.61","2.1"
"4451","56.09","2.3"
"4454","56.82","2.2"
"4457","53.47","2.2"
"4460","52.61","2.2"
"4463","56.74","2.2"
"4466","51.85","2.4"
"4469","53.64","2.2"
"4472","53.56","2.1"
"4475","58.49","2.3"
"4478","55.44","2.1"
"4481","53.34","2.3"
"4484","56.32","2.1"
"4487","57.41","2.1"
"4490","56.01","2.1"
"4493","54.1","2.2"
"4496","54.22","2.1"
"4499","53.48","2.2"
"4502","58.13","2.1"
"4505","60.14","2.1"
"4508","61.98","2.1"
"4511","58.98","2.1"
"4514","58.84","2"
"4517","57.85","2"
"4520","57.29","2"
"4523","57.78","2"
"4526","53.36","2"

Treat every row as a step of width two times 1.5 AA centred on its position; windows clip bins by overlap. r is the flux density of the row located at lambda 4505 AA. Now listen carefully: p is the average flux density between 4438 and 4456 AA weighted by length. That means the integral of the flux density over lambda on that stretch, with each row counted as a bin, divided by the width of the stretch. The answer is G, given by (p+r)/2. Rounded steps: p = 55.0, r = 60.14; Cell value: 57.6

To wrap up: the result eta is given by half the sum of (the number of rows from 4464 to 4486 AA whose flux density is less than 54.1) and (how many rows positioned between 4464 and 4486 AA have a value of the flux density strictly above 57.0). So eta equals 2.5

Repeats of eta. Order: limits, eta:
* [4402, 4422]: 2.0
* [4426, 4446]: 2.5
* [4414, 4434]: 2.0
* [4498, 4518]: 3.5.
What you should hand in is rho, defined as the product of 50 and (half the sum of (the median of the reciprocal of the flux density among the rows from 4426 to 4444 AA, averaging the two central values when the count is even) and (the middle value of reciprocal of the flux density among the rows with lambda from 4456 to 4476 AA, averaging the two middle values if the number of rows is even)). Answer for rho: 0.944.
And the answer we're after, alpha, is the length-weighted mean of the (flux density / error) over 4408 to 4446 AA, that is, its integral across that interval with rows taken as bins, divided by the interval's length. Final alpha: 22.9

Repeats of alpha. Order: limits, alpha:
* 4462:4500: 25.2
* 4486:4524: 27.6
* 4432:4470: 23.6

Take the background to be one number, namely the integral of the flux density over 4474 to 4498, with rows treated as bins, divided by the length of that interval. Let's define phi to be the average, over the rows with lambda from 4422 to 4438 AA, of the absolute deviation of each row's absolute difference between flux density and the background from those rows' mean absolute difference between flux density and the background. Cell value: 1.3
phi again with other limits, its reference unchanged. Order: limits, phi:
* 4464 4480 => 0.9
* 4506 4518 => 1.3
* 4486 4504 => 0.5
